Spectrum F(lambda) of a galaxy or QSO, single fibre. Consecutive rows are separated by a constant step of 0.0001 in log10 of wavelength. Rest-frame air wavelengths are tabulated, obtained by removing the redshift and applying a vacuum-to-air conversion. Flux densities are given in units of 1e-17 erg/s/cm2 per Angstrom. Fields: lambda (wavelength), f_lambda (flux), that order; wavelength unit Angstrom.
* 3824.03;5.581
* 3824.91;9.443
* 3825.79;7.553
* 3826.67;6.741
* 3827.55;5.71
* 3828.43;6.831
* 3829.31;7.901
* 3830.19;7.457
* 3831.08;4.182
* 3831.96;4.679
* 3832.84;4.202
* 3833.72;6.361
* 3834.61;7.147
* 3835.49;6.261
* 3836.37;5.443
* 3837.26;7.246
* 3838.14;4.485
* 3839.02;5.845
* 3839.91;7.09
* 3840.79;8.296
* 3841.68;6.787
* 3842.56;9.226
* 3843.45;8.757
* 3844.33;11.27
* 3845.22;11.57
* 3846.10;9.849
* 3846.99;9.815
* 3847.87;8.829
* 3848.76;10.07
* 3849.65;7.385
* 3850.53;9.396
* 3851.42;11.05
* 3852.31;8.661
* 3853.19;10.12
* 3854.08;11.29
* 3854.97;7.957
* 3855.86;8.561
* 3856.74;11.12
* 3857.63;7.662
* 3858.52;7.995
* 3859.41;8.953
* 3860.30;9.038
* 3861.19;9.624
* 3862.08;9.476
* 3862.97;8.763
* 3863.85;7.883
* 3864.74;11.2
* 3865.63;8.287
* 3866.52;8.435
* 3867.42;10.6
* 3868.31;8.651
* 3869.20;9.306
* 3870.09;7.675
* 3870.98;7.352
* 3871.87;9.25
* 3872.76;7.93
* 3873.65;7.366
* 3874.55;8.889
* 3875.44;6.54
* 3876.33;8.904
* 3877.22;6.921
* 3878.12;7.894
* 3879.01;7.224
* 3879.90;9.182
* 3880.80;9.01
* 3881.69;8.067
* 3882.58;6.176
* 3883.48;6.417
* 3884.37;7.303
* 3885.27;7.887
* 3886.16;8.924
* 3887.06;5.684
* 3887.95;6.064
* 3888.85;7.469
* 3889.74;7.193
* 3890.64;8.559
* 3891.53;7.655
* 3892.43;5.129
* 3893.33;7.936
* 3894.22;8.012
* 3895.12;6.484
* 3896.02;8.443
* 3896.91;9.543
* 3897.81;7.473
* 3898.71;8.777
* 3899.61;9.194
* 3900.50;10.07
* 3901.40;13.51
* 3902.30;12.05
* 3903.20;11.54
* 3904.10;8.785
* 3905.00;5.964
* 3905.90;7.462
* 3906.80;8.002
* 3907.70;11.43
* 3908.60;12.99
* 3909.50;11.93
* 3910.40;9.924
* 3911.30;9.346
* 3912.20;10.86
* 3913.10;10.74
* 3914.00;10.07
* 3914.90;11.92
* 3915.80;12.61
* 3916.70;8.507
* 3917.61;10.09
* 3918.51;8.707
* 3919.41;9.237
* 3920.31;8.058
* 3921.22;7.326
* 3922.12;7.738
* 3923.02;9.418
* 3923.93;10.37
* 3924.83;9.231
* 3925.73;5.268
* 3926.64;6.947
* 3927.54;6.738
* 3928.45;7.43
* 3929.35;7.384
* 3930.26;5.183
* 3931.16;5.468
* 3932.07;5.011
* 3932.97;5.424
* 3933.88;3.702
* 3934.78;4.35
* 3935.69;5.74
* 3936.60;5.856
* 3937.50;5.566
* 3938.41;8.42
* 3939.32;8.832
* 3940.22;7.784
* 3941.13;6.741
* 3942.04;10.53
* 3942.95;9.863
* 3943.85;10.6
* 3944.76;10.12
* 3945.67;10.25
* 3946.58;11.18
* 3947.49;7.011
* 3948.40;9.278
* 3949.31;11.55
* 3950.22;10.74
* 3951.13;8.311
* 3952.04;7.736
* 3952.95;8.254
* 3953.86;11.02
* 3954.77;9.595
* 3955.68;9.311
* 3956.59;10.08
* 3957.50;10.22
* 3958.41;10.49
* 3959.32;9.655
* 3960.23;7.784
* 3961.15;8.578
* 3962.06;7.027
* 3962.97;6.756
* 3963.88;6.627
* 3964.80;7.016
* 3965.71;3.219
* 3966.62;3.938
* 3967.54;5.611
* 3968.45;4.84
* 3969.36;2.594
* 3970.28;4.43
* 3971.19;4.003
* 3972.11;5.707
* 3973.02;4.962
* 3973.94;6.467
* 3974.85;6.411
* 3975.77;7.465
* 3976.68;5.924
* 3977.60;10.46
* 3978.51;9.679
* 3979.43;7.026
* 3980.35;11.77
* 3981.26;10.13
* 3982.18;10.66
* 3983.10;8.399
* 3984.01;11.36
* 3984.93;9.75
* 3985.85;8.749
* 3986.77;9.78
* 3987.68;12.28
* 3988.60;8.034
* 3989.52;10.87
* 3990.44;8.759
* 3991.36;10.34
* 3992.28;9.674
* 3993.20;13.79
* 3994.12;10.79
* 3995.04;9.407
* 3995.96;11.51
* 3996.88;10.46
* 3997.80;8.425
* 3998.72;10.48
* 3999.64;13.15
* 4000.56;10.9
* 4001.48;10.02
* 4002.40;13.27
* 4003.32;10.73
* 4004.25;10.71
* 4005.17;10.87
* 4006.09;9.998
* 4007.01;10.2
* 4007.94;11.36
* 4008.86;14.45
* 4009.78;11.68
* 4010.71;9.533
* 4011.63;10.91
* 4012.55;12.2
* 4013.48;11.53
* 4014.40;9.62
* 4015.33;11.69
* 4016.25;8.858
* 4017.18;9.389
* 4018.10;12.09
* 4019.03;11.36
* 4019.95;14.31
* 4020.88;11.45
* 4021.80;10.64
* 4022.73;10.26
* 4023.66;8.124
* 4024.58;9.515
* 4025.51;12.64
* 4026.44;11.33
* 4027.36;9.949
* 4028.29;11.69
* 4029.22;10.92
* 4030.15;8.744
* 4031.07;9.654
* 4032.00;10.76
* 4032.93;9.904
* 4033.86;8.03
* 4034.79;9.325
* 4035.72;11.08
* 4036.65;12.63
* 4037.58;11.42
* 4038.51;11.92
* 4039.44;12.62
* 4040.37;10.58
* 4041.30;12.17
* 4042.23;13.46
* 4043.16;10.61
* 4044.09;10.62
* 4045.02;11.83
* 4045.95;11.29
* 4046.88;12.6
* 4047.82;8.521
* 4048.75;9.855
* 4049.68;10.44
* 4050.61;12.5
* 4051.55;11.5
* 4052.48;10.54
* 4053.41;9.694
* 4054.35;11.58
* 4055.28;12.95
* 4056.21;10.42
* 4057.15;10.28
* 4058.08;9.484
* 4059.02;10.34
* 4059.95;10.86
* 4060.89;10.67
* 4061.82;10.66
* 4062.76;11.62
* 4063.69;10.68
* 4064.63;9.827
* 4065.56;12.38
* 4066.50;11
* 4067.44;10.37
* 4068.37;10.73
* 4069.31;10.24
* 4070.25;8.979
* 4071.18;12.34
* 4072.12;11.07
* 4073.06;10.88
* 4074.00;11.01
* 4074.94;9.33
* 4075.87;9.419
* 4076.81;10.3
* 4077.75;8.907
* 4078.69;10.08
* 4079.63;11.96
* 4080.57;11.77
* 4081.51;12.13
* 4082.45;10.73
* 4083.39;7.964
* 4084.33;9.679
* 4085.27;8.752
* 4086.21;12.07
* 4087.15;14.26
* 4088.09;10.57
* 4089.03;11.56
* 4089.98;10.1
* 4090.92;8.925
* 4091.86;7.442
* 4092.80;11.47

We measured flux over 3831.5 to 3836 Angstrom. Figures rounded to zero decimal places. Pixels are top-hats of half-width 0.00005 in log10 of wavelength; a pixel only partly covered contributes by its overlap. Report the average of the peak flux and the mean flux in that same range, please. 6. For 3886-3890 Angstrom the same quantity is 8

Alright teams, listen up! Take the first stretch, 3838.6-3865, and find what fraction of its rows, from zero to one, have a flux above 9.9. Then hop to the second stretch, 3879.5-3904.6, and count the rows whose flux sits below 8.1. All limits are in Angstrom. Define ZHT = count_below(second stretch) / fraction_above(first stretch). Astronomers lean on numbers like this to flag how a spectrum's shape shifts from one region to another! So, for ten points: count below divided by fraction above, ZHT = 56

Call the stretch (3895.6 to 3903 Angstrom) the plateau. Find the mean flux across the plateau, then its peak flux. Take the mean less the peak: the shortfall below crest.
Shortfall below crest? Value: -3.6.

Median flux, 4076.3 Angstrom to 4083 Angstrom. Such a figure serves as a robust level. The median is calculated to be 10.7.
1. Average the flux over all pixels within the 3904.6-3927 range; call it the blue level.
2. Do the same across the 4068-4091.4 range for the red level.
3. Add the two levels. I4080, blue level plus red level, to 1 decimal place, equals 19.9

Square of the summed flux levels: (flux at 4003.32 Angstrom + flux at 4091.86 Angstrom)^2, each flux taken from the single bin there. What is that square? 330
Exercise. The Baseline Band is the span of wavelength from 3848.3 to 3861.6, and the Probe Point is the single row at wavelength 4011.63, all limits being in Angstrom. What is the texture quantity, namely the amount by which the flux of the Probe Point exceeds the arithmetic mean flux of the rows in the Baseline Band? 1.7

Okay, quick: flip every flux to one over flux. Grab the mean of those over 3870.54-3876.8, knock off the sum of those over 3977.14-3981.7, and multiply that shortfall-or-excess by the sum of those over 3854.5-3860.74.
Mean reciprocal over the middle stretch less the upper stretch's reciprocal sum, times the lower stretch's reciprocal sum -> -0.32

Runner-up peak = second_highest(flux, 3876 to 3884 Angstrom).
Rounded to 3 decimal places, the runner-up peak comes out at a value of 9.010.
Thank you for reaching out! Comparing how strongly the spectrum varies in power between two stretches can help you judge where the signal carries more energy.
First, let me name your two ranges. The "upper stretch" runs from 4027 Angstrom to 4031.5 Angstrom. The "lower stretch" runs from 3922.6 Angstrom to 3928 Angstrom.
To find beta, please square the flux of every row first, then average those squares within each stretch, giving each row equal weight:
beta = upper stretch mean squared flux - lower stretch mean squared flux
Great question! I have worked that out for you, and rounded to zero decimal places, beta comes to 38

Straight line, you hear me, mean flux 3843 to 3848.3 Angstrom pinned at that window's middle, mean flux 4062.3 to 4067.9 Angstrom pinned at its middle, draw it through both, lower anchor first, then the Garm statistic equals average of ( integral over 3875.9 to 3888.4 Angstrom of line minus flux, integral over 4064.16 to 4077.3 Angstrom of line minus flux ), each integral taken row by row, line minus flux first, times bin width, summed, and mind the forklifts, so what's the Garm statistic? 19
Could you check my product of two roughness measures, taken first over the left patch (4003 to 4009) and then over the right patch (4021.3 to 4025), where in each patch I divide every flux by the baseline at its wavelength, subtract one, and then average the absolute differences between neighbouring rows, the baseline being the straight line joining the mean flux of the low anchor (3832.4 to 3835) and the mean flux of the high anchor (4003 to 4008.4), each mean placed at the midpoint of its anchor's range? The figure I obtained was 0.010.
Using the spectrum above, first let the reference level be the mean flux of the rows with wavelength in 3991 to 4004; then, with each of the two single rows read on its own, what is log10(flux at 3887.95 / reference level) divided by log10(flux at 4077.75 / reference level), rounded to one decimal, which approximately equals 2.9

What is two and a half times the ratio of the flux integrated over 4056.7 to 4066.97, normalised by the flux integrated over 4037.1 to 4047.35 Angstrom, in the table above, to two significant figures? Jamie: 2.3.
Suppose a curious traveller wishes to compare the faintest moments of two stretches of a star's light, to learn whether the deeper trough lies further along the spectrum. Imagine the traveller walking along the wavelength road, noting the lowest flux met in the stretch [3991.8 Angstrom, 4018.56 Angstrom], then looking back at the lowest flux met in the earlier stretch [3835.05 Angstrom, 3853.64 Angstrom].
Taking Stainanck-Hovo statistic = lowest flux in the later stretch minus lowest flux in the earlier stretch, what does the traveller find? 4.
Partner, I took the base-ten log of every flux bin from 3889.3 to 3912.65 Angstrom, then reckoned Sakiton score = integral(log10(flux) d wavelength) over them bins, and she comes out 22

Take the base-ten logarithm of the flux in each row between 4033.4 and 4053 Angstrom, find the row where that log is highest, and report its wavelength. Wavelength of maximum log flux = 4042.23 Angstrom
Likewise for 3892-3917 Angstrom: 3901.40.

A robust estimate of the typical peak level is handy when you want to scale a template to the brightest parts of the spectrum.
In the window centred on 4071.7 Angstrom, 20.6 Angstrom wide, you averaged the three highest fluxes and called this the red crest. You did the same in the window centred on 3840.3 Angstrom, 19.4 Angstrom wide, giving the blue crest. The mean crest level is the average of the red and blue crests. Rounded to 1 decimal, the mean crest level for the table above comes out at 11.6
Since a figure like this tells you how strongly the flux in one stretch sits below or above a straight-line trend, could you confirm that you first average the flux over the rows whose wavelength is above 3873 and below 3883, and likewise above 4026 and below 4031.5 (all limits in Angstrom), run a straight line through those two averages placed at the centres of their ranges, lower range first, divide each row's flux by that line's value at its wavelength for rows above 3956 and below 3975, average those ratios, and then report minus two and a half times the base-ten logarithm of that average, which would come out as 0.39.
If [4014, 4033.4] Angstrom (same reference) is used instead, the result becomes -0.03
